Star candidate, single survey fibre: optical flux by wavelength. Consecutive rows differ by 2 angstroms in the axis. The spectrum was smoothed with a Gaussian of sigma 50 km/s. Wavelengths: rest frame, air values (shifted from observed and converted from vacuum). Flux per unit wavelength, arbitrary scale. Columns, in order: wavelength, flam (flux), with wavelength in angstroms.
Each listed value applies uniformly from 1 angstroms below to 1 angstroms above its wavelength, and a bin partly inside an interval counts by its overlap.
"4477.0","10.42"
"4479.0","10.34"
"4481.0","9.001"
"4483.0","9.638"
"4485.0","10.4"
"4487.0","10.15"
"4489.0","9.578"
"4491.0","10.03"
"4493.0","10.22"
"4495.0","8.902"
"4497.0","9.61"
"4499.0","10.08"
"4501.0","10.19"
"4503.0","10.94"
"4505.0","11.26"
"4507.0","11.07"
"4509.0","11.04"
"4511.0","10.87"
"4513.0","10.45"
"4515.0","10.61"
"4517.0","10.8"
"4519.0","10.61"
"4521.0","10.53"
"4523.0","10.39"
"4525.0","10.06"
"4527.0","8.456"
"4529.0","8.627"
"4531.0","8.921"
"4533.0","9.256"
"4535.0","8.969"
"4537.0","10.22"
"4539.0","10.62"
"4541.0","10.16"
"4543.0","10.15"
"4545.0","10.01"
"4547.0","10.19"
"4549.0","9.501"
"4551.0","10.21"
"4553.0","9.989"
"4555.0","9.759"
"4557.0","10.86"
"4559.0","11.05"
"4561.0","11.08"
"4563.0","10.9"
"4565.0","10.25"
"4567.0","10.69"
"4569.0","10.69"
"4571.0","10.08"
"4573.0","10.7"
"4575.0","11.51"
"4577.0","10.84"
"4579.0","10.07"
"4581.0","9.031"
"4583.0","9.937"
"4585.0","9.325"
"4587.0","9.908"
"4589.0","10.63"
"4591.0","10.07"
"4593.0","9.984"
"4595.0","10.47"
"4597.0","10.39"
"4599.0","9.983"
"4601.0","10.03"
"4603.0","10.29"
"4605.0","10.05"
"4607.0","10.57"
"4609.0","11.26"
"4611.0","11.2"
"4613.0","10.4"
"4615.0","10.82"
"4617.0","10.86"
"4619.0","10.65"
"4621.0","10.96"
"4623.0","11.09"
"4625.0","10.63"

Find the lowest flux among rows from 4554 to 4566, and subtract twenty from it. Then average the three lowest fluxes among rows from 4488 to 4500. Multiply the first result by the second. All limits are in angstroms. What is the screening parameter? -96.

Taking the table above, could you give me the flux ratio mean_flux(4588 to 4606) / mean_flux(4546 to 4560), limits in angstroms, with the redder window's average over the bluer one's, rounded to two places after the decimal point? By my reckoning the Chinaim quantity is 1.00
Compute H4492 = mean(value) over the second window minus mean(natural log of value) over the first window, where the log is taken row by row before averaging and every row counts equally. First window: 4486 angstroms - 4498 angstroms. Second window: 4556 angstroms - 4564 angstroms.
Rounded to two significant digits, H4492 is 8.7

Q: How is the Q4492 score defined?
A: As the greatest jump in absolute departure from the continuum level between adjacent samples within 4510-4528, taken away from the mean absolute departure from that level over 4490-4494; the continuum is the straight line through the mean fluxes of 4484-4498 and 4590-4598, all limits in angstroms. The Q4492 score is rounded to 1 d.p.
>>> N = -1.2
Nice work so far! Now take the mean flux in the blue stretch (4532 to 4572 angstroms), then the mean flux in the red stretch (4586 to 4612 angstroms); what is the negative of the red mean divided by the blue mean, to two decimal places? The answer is -1.01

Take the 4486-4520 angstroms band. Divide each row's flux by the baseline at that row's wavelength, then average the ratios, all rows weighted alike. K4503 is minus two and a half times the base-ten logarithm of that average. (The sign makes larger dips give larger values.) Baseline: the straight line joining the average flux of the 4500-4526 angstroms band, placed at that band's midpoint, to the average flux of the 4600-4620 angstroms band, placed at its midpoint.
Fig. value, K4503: 0.032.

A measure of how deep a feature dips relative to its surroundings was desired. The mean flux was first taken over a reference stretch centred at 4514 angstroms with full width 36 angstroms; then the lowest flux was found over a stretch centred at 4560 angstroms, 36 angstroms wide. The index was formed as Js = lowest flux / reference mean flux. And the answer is 0.93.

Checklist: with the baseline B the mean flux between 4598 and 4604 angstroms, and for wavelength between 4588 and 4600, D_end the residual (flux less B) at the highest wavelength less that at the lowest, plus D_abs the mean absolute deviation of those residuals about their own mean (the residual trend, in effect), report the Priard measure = -0.40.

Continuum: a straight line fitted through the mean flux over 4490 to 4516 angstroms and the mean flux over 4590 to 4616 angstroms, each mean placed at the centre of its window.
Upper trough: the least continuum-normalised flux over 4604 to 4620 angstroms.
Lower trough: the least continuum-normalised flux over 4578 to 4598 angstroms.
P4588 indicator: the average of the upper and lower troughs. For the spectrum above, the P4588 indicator 0.915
